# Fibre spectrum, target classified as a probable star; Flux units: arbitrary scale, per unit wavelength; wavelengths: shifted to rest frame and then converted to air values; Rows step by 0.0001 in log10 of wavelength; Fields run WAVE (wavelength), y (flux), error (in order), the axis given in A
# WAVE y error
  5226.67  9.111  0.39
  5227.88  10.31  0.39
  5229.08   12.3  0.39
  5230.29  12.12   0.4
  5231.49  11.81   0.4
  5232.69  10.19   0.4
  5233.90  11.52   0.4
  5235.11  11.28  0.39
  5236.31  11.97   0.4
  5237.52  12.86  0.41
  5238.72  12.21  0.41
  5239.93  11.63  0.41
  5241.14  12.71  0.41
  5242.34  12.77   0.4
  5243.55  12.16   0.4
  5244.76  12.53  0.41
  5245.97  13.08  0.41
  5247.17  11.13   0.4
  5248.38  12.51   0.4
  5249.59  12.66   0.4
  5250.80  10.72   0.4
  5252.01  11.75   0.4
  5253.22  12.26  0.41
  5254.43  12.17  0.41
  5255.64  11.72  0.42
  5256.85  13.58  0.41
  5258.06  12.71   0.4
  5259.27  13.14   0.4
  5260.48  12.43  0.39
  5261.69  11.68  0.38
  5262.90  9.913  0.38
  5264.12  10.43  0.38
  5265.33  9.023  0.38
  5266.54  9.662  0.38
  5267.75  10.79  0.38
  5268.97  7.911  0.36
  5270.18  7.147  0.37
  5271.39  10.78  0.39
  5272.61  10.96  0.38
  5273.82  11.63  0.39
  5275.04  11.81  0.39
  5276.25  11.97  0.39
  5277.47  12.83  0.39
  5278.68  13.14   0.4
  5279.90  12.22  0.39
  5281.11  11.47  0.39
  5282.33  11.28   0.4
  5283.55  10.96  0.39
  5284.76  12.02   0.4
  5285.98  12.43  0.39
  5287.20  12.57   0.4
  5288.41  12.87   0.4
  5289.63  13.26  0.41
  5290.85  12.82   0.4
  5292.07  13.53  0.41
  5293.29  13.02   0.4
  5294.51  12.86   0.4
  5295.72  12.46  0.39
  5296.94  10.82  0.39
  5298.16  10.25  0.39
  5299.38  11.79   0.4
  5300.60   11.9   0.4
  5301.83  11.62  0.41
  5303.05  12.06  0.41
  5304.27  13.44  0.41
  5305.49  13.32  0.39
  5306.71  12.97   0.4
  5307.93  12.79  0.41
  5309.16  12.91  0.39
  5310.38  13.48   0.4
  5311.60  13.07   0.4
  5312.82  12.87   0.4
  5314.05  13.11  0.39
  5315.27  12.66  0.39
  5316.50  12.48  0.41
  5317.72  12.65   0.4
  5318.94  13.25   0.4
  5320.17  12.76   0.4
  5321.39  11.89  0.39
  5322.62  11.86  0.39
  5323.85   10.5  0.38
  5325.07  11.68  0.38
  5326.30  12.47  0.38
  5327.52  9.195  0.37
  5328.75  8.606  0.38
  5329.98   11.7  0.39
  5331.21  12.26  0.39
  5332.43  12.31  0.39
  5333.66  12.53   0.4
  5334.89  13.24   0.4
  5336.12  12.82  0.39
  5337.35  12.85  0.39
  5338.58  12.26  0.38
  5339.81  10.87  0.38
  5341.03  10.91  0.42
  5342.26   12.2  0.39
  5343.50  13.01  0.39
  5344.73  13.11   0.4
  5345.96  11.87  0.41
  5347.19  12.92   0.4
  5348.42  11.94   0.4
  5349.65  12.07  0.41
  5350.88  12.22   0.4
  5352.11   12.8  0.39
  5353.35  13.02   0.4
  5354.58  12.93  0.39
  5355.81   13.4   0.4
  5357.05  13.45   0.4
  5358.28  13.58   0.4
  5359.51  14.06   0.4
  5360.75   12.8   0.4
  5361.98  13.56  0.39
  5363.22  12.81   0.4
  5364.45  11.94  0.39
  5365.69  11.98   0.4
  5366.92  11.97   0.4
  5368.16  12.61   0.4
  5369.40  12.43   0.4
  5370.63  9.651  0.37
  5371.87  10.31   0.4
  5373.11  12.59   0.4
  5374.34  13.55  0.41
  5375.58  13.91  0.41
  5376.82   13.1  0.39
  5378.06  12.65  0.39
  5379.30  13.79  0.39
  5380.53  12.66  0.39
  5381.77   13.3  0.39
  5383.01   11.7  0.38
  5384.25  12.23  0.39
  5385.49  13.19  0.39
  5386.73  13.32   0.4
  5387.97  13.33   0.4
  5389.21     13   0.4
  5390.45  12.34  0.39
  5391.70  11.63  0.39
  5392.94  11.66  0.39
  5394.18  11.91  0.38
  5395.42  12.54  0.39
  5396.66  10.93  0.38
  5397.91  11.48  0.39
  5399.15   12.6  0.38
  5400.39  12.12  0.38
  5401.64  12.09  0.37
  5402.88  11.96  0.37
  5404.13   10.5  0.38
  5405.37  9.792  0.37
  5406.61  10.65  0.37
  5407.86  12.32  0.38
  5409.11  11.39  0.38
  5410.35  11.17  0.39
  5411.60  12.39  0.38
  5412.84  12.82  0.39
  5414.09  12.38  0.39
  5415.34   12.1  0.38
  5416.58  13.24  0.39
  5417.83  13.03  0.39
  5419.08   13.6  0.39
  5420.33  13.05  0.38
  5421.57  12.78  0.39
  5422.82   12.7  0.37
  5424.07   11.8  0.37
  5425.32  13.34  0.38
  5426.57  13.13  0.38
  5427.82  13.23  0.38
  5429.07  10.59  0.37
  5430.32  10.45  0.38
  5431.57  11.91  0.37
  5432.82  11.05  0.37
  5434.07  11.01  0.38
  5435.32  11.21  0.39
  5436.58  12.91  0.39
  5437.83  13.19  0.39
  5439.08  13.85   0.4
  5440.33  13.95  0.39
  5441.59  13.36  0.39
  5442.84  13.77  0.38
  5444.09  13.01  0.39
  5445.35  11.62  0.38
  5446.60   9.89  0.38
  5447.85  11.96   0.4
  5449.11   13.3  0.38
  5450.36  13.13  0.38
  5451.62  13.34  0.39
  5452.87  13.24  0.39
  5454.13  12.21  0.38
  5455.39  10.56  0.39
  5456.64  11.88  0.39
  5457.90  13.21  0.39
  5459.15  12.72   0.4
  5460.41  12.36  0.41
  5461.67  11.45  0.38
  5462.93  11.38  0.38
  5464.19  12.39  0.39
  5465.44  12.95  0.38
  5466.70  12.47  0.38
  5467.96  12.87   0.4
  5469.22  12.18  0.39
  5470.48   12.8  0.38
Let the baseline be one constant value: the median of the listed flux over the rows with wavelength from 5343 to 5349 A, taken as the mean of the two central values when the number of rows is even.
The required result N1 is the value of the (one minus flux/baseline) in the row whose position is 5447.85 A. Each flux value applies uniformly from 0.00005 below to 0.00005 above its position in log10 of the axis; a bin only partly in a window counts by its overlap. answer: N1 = 0.07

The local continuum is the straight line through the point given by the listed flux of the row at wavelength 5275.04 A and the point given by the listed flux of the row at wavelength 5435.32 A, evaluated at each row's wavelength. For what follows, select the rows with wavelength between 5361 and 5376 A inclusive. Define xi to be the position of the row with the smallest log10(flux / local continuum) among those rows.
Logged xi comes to 5370.63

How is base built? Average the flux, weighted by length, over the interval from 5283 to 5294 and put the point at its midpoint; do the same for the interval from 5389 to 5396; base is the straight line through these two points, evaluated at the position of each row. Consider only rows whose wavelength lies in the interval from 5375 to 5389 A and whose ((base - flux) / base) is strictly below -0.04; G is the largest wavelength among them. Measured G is 5387.97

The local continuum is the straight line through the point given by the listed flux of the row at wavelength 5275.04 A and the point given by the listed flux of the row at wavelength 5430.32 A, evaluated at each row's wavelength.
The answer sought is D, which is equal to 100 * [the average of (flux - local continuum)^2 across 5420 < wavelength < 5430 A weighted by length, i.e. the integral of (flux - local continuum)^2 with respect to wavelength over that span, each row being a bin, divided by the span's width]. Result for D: 488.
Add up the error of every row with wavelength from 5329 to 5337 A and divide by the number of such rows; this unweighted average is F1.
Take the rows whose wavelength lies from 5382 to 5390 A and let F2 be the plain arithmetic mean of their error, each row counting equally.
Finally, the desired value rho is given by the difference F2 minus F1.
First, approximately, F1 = 0.393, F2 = 0.393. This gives 0.0000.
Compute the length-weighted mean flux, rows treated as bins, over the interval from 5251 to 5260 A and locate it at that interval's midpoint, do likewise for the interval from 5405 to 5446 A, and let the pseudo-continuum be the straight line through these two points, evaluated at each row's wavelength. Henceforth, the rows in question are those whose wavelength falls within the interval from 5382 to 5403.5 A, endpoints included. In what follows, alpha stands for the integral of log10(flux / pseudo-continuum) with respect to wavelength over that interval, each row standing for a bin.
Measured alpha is -0.1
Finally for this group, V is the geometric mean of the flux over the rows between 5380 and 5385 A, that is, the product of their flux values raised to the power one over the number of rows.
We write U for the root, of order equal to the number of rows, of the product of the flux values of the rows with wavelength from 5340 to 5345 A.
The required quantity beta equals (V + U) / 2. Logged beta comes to 12.37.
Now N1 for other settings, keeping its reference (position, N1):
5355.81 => -0.04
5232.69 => 0.21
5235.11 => 0.13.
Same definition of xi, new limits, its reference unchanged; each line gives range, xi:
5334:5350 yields 5339.81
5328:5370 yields 5328.75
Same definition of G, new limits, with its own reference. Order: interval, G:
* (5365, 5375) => 5374.34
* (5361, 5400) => 5399.15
